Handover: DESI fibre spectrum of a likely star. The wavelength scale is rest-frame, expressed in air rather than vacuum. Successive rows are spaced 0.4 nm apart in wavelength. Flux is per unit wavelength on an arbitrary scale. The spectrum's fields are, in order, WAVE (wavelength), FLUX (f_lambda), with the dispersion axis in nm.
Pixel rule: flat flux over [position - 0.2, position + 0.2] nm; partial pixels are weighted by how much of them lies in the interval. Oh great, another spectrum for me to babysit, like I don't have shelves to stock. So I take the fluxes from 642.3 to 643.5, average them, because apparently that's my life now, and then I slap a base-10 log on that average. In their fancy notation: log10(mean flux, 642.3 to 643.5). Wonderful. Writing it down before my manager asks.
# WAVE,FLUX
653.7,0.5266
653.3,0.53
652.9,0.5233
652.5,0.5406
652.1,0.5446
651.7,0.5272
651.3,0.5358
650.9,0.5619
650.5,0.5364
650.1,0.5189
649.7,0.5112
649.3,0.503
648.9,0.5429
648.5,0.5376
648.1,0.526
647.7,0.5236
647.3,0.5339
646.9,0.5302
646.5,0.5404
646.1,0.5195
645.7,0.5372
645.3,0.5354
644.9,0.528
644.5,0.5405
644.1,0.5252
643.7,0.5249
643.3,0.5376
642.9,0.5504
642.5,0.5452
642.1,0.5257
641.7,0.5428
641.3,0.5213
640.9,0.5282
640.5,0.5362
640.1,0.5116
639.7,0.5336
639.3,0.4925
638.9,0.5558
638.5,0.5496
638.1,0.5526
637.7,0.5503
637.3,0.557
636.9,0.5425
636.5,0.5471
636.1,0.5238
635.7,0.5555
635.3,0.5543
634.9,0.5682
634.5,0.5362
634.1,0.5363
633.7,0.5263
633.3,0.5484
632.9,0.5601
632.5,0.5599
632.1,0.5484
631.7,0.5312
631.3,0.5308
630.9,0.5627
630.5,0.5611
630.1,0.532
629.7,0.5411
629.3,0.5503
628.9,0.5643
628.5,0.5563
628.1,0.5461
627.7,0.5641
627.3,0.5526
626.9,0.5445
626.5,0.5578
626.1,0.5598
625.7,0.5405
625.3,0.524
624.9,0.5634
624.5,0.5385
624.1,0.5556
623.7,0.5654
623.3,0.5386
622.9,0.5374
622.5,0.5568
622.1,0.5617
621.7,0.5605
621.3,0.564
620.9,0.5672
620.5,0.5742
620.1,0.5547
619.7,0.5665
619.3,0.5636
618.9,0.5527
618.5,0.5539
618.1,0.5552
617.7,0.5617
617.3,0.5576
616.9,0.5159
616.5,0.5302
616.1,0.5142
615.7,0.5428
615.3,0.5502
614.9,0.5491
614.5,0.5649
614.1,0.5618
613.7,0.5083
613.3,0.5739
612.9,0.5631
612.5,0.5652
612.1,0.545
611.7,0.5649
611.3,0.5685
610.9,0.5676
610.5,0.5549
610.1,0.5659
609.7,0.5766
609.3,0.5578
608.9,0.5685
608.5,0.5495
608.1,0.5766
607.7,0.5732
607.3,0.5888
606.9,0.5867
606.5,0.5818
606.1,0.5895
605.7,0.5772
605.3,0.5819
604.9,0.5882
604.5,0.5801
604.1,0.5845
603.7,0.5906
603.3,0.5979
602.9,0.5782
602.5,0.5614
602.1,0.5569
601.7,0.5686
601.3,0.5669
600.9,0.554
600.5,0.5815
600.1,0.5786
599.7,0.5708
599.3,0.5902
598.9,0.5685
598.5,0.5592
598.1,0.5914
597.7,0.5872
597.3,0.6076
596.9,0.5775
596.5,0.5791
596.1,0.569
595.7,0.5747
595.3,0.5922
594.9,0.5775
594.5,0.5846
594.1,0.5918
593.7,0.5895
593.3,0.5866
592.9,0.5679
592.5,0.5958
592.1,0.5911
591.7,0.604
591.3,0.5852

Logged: -0.264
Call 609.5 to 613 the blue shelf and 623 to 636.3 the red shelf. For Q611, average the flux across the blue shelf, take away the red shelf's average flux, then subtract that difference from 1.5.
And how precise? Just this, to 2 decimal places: 1.48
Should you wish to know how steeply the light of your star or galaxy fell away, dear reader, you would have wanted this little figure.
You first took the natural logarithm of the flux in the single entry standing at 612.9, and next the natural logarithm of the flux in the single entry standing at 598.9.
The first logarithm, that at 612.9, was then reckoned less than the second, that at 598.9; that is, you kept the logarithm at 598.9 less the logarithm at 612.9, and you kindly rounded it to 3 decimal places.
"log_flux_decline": 0.010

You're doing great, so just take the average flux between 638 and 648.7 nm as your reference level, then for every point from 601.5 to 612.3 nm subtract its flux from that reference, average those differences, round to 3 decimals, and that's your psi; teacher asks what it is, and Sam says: -0.041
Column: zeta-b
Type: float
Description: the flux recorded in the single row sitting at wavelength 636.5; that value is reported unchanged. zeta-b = 0.5471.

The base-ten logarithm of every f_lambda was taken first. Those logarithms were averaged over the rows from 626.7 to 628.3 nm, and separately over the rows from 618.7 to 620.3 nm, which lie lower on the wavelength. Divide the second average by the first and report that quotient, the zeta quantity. 0.977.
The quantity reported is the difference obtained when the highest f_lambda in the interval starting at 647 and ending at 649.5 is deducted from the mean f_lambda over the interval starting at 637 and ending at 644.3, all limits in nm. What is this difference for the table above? -0.007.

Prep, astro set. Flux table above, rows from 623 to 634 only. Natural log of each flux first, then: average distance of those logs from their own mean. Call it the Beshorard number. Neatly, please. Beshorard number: 0.020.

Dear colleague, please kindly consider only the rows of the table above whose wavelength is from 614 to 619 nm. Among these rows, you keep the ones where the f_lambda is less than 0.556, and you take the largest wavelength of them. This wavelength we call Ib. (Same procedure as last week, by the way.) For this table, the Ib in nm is 618.9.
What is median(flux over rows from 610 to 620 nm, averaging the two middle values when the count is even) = 0.558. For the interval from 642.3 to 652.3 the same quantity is 0.535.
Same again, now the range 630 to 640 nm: 0.548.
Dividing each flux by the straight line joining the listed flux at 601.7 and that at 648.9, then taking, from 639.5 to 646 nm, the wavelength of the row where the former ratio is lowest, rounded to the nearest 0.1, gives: 640.1 nm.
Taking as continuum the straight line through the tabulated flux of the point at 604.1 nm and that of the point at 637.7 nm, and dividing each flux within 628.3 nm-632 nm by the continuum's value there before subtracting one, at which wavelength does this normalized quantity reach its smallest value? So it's 631.3 nm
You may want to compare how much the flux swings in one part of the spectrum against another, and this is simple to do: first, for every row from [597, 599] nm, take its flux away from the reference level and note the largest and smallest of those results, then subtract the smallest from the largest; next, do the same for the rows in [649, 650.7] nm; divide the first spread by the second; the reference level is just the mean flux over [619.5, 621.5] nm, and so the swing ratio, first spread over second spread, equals 1.4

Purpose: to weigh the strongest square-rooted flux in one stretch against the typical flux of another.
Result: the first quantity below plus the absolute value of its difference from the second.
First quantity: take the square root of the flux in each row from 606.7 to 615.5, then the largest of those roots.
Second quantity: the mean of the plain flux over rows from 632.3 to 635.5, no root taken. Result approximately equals 0.99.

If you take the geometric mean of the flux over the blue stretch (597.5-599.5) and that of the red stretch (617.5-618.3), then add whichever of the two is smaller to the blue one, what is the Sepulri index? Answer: 1.14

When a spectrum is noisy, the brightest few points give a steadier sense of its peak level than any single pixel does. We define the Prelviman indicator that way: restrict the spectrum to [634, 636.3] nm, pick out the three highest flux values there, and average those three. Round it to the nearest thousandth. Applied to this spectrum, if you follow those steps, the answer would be 0.559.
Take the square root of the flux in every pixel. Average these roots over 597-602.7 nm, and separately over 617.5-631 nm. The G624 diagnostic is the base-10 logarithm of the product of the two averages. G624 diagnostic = -0.249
